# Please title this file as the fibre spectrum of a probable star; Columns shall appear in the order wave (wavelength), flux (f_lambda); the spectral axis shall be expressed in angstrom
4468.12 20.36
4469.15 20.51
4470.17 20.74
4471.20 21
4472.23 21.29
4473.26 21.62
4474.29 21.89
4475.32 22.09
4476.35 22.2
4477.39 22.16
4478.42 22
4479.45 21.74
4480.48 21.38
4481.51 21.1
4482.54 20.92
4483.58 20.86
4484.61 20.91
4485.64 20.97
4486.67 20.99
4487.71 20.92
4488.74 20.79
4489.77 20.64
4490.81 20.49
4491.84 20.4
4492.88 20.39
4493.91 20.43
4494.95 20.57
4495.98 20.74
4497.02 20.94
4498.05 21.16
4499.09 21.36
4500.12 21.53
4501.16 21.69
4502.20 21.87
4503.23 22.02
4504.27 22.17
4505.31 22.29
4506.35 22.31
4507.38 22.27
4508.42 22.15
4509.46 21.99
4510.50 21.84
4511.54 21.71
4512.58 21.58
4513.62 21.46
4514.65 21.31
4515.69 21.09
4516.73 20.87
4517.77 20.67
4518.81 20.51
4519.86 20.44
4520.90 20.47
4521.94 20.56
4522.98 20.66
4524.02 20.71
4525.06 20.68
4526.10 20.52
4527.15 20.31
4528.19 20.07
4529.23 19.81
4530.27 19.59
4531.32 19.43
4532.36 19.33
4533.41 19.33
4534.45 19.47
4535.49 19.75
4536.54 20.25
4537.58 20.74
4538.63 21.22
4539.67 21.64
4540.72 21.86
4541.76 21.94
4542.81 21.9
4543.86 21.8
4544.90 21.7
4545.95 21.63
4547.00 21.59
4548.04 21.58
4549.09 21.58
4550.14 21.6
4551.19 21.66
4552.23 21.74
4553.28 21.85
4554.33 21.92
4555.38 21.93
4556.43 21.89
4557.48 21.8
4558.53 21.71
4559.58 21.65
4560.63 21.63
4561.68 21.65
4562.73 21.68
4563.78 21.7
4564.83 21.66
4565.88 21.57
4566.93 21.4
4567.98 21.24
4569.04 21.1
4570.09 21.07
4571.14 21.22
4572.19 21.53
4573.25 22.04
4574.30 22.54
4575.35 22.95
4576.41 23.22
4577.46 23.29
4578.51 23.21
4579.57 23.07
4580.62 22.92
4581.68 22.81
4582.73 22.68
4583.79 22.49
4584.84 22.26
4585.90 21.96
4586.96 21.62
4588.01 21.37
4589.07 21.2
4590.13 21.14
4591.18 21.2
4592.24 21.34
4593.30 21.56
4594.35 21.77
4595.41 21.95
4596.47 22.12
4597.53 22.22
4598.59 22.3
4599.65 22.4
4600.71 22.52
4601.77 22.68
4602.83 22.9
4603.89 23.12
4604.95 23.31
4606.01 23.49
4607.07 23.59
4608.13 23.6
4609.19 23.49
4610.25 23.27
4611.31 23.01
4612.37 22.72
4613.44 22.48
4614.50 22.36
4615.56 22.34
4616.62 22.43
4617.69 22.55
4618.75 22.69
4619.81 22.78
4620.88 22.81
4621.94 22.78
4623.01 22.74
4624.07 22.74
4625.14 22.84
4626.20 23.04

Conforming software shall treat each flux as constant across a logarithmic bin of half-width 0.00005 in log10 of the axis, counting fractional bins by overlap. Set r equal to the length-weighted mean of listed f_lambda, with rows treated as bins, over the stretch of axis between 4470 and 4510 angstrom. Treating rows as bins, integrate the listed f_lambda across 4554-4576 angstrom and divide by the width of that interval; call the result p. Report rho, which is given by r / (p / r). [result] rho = 21.0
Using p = 21.7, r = 21.4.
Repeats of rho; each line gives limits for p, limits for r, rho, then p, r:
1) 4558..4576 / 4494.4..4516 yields 21.6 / 21.7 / 21.6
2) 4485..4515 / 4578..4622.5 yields 23.7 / 21.3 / 22.5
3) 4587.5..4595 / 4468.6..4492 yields 21.1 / 21.4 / 21.2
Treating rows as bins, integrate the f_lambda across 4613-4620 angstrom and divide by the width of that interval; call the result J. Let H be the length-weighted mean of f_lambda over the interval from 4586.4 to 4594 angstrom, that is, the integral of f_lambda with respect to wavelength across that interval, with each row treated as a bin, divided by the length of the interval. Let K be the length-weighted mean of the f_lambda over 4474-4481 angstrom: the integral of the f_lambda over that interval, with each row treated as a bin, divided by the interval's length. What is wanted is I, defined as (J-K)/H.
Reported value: 0.029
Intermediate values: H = 21.4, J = 22.5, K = 21.9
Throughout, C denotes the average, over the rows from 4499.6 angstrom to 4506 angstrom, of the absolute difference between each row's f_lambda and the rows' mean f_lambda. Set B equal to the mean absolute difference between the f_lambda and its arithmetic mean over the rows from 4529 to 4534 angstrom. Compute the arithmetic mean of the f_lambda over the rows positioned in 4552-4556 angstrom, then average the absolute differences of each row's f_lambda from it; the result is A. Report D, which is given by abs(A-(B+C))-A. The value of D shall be 0.3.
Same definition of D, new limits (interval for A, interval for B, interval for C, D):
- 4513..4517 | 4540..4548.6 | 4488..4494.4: -0.2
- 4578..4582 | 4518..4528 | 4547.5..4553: -0.1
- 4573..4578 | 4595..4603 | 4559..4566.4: -0.3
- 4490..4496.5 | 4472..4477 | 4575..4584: 0.3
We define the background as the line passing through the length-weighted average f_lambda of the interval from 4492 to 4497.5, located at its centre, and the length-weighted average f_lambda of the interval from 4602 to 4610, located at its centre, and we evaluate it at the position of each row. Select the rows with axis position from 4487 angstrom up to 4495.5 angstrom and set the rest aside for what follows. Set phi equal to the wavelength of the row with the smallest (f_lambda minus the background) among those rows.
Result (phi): 4492.88 angstrom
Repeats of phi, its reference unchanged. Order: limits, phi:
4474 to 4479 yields 4474.29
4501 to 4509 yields 4501.16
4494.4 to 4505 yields 4494.95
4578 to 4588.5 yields 4588.01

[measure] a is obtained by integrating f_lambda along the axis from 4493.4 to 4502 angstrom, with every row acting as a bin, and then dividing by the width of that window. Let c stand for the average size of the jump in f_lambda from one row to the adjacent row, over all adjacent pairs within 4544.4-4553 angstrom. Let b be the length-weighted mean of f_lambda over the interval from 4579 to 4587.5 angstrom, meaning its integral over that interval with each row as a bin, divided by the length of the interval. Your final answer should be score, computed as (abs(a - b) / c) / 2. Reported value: 17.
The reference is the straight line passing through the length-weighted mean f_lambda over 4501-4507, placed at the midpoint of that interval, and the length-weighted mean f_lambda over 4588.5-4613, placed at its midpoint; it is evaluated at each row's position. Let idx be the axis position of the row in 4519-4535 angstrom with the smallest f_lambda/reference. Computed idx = 4533.41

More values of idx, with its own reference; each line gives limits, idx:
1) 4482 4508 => 4492.88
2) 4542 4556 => 4549.09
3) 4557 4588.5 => 4570.09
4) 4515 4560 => 4533.41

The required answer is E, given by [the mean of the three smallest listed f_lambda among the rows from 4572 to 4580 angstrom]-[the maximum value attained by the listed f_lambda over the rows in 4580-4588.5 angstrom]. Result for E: -0.9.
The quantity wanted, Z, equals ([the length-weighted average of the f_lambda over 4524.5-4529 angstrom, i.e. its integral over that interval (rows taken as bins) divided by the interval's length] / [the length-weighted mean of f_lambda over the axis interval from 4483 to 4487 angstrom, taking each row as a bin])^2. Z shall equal 0.95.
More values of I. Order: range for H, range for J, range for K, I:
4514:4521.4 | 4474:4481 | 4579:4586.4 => -0.032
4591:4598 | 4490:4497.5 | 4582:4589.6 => -0.065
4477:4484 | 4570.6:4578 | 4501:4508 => 0.014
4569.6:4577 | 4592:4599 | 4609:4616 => -0.040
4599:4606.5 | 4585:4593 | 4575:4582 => -0.071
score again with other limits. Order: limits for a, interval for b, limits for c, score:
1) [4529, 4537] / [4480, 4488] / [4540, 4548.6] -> 11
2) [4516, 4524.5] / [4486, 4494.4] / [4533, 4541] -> 0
